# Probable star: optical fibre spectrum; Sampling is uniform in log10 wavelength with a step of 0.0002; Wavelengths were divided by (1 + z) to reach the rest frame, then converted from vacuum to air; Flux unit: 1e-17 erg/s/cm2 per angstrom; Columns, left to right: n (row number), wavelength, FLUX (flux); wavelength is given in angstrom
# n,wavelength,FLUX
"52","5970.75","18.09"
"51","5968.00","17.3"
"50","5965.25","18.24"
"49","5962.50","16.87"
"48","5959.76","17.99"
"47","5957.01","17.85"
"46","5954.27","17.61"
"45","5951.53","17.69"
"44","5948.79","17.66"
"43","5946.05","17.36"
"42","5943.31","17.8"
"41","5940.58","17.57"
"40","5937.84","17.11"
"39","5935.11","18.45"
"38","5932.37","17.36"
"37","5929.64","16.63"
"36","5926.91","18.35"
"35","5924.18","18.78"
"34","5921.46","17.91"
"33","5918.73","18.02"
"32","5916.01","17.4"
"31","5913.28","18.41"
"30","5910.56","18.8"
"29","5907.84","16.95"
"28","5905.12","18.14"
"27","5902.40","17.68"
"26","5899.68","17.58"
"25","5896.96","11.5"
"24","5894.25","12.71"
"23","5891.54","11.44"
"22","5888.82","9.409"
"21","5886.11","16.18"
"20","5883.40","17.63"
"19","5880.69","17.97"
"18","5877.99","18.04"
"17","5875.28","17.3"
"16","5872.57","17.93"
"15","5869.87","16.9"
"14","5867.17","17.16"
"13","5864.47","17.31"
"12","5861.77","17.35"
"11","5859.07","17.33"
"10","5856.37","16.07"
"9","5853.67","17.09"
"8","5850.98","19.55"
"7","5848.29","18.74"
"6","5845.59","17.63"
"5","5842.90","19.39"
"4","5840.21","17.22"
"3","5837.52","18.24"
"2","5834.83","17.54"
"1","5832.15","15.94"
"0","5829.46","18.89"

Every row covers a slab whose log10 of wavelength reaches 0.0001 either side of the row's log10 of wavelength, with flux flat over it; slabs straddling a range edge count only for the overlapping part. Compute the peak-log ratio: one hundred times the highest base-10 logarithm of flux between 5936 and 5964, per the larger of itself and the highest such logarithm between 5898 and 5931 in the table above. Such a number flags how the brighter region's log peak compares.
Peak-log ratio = 98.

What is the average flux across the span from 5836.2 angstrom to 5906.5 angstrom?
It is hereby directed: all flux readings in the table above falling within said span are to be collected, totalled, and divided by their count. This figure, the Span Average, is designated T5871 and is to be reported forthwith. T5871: 16.7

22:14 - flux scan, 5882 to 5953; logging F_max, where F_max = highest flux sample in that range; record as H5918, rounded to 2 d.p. 18.80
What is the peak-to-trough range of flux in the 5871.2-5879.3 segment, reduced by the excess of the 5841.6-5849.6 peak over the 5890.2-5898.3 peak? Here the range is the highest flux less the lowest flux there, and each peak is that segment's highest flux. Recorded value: -6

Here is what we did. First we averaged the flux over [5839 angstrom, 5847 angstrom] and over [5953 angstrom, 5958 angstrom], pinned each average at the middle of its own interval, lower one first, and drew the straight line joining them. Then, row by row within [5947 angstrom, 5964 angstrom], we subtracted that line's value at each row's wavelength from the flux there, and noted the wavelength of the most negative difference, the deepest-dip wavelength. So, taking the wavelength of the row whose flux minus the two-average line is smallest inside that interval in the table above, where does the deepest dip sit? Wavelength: 5962.50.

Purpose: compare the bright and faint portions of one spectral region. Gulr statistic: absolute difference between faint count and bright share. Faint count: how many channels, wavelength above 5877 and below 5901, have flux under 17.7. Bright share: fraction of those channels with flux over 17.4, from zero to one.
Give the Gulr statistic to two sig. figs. 6.6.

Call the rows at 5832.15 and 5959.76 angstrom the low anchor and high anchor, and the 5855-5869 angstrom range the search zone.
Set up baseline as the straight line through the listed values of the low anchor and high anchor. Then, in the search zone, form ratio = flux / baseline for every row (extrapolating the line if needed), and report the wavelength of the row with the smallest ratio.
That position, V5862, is 5856.37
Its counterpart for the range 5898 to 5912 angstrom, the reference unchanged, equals 5907.84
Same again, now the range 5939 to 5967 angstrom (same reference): 5962.50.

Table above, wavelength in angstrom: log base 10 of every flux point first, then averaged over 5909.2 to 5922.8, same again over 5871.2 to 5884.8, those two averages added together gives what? 2.51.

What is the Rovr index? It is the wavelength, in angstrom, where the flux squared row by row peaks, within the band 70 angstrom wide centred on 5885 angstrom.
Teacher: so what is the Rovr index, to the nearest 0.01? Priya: 5850.98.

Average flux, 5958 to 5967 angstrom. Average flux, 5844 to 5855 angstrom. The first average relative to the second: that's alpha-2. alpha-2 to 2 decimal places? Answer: 0.97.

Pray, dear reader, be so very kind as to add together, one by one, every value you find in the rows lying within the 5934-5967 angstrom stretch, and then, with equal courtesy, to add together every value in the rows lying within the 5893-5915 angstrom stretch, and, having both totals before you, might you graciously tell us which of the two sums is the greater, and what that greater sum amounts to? 212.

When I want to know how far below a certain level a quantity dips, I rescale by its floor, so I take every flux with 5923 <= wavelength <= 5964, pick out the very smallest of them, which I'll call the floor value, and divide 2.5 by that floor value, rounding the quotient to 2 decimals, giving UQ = 0.15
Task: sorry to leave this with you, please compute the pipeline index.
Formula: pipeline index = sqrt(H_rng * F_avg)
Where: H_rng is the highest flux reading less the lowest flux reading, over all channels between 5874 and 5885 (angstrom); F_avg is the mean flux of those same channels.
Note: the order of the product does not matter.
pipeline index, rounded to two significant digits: 3.6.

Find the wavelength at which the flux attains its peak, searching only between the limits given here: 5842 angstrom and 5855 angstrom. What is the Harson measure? 5850.98 angstrom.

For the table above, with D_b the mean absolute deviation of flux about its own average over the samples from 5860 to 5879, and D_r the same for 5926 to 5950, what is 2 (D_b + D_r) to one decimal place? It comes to 1.5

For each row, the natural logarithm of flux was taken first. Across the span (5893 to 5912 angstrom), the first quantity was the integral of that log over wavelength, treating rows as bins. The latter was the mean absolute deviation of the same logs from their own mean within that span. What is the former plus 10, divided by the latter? 396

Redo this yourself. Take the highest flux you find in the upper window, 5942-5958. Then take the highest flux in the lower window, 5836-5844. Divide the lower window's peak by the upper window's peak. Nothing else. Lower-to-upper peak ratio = 1.09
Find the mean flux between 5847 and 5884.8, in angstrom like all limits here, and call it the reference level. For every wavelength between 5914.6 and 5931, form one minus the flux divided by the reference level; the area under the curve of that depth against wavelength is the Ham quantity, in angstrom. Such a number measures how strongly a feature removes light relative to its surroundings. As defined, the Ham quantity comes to -0.2 angstrom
